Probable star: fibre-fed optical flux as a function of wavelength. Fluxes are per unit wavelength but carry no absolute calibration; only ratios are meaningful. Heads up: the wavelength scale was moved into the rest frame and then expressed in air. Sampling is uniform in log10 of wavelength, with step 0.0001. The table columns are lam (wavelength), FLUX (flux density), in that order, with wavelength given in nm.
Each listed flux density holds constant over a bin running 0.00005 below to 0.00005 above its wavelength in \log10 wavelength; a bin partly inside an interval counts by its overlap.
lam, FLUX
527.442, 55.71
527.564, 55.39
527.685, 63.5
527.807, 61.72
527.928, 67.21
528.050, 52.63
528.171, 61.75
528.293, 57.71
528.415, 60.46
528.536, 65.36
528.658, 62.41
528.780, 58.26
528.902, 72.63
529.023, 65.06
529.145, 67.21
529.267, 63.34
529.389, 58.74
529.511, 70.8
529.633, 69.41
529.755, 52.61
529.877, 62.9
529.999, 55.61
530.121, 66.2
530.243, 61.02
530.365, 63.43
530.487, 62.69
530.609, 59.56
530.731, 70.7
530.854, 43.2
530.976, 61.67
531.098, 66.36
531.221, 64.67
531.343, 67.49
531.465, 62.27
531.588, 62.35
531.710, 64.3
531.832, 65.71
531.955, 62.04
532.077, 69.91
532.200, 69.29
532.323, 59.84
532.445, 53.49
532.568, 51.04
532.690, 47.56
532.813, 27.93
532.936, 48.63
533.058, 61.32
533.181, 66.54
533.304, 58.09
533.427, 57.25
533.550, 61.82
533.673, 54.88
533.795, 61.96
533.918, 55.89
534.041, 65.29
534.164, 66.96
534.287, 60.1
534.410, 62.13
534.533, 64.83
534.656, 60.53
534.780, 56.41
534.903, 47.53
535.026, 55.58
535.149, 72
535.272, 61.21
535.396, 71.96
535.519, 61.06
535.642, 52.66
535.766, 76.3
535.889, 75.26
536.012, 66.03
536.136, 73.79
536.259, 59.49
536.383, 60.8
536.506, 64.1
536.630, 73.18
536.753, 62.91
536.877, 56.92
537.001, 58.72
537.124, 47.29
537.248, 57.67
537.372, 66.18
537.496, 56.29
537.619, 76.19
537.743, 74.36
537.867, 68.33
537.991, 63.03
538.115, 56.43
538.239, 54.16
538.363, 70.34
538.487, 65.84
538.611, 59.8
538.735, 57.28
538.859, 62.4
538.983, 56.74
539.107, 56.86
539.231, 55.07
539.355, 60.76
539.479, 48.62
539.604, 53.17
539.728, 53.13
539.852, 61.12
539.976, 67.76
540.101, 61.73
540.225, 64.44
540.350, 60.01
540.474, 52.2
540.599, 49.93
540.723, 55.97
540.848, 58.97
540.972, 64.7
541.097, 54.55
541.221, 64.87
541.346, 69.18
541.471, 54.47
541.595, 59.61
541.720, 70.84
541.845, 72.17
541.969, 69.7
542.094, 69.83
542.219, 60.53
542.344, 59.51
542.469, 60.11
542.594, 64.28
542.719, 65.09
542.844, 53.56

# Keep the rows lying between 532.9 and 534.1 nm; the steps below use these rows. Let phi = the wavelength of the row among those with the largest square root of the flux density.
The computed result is 533.181 nm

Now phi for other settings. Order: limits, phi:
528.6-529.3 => 528.902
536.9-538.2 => 537.619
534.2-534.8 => 534.533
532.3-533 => 532.323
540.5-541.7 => 541.346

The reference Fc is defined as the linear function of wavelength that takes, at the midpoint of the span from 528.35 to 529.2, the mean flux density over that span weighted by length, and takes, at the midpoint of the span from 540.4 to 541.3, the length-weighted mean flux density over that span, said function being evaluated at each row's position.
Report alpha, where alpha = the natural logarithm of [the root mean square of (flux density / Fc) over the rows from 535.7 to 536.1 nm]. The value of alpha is 0.18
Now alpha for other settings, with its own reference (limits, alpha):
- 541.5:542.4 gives 0.15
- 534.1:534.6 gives 0.04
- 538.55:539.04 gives 0.01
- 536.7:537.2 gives -0.05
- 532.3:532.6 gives -0.13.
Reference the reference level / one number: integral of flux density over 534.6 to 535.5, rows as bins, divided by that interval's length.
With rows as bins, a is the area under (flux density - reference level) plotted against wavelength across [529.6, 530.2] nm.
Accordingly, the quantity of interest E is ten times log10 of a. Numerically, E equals -9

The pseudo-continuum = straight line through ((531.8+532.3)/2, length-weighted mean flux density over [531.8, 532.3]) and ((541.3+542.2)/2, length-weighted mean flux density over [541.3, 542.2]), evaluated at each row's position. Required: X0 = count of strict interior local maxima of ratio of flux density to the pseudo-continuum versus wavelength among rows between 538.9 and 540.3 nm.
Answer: 4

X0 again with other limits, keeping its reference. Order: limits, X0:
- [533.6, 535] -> 3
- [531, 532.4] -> 3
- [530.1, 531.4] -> 3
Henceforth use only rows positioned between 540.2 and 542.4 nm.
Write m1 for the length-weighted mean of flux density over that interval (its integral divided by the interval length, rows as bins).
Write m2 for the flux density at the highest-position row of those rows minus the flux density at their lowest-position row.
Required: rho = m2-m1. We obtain -67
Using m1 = 61.7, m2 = -5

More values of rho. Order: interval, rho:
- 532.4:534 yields -52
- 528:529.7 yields -47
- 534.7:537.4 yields -53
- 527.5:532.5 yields -64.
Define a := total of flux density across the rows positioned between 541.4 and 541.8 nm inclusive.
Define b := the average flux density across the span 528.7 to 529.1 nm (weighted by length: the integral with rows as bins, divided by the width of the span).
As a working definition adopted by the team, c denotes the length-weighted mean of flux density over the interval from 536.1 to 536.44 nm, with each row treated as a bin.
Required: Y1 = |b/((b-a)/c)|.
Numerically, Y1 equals 35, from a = 185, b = 65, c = 64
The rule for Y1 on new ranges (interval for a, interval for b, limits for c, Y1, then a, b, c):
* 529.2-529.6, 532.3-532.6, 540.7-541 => 24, 193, 55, 60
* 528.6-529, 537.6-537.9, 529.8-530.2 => 37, 193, 73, 61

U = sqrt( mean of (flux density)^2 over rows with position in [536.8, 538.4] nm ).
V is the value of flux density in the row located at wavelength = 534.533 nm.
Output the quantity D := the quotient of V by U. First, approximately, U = 62.5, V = 64.83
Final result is 1.04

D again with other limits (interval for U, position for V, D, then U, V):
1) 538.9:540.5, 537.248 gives 0.99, 58.0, 57.67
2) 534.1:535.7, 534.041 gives 1.06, 61.4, 65.29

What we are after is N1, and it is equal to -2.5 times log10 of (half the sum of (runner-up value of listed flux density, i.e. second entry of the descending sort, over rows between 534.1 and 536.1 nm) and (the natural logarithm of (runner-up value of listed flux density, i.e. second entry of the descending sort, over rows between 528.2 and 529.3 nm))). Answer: -4.00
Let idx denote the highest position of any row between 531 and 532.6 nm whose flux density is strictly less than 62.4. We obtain 532.568 nm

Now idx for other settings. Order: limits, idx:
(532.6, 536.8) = 536.383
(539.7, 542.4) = 542.344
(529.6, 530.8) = 530.609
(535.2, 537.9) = 537.496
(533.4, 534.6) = 534.410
